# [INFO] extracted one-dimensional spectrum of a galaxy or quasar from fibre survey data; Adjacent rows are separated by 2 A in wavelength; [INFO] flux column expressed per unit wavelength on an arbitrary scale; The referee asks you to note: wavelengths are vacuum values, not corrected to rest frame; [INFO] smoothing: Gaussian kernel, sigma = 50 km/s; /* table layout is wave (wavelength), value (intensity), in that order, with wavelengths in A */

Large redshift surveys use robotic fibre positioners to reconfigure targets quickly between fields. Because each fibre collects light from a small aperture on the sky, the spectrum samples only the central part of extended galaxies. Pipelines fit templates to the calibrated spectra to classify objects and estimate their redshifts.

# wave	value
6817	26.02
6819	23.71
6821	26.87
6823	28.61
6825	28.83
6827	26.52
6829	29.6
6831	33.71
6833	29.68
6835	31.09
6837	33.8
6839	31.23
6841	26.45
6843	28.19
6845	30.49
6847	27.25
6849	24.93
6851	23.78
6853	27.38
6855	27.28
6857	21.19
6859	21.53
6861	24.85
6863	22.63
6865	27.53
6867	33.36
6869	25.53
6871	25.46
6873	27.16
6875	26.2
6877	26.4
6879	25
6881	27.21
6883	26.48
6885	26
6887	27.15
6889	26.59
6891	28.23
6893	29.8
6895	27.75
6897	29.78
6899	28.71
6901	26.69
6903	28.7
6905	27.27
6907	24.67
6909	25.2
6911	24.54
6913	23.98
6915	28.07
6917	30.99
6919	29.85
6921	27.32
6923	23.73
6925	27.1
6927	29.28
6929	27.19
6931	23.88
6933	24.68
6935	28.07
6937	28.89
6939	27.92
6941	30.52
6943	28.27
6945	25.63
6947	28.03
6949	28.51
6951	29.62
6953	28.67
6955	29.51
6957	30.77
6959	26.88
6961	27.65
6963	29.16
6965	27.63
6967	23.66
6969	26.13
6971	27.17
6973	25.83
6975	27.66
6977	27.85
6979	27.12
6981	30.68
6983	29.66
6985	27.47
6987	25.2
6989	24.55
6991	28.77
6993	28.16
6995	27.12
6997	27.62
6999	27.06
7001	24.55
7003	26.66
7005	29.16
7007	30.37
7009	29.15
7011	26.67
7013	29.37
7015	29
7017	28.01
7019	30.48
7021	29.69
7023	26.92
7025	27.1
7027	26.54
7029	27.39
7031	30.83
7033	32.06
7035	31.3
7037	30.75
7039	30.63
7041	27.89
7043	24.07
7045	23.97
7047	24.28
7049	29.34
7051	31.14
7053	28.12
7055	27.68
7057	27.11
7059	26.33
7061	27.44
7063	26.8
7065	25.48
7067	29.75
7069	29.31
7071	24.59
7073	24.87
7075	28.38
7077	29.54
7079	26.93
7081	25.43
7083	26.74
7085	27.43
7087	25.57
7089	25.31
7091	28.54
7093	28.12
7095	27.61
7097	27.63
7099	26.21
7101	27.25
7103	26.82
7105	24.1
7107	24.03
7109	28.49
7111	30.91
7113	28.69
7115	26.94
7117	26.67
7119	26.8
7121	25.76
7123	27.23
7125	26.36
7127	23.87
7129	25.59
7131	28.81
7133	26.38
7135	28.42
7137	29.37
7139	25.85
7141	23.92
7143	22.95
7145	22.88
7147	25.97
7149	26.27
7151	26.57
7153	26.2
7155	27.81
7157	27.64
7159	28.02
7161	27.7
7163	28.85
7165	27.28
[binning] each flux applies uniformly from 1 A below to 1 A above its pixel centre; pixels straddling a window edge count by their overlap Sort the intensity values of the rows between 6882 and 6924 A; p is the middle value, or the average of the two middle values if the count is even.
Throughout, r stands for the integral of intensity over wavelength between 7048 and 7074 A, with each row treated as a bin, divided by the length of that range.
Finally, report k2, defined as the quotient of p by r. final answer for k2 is 0.99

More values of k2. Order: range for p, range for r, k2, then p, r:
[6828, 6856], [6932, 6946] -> 1.04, 28.9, 27.7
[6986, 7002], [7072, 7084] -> 1.00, 27.1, 27.0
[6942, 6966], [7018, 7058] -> 1.00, 28.4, 28.4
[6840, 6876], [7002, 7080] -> 0.94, 26.3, 28.1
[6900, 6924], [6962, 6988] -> 0.99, 27.0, 27.3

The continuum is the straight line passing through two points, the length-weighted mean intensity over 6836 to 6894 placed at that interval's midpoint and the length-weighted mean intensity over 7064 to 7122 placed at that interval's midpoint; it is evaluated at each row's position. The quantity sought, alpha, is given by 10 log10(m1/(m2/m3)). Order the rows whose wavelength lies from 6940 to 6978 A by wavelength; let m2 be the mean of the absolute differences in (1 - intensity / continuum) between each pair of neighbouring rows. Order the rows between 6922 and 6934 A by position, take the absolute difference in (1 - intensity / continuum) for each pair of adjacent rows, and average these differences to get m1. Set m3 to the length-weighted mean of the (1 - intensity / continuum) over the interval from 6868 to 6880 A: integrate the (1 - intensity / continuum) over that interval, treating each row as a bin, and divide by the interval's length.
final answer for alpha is -13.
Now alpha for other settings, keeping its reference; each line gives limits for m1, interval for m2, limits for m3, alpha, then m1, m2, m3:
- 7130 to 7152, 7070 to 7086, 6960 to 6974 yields -22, 0.058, 0.058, 0.007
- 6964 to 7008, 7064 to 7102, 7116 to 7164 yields -16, 0.065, 0.060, 0.021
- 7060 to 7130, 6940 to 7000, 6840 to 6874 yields -16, 0.058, 0.061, 0.025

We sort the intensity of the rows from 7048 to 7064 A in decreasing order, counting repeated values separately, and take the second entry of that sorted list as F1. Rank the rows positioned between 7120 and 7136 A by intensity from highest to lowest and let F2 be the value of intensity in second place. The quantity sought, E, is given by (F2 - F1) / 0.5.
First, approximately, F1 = 29.34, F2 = 28.42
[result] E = -1.8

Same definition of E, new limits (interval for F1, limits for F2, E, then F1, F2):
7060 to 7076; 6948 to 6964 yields 0.6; 29.31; 29.62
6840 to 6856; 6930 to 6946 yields 1.4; 28.19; 28.89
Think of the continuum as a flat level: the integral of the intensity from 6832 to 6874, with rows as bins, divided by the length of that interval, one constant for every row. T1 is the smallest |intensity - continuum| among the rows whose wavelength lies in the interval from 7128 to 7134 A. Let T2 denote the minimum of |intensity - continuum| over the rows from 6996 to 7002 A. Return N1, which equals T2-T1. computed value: -0.7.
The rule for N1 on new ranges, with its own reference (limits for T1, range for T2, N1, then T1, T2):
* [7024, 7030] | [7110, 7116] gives 0.2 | 0.1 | 0.24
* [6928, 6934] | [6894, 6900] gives 0.6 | 0.0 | 0.57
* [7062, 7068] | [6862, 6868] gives 0.0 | 0.4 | 0.35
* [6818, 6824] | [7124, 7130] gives 0.5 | 0.3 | 0.82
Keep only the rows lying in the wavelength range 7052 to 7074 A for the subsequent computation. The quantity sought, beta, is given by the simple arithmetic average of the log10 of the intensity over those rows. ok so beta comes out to 1.43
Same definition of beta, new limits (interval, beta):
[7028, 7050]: 1.45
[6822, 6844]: 1.47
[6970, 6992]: 1.44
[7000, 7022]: 1.45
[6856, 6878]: 1.41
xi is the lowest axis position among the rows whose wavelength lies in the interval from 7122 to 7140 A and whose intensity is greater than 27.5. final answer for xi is 7131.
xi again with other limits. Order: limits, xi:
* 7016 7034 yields 7017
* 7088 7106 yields 7091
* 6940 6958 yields 6941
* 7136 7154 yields 7137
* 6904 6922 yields 6915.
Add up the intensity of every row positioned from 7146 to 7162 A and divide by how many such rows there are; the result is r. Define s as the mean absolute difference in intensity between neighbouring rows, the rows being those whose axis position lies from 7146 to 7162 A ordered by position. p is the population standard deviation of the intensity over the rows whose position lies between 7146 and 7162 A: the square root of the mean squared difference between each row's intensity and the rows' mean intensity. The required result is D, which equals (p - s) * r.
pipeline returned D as 8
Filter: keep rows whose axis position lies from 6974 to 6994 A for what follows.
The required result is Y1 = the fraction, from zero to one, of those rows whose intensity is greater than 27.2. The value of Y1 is 0.70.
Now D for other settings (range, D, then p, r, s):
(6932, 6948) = -12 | 1.7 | 27.8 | 2.2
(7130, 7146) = 20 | 2.5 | 26.1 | 1.7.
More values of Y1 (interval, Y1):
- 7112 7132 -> 0.30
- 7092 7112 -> 0.60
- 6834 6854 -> 0.70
